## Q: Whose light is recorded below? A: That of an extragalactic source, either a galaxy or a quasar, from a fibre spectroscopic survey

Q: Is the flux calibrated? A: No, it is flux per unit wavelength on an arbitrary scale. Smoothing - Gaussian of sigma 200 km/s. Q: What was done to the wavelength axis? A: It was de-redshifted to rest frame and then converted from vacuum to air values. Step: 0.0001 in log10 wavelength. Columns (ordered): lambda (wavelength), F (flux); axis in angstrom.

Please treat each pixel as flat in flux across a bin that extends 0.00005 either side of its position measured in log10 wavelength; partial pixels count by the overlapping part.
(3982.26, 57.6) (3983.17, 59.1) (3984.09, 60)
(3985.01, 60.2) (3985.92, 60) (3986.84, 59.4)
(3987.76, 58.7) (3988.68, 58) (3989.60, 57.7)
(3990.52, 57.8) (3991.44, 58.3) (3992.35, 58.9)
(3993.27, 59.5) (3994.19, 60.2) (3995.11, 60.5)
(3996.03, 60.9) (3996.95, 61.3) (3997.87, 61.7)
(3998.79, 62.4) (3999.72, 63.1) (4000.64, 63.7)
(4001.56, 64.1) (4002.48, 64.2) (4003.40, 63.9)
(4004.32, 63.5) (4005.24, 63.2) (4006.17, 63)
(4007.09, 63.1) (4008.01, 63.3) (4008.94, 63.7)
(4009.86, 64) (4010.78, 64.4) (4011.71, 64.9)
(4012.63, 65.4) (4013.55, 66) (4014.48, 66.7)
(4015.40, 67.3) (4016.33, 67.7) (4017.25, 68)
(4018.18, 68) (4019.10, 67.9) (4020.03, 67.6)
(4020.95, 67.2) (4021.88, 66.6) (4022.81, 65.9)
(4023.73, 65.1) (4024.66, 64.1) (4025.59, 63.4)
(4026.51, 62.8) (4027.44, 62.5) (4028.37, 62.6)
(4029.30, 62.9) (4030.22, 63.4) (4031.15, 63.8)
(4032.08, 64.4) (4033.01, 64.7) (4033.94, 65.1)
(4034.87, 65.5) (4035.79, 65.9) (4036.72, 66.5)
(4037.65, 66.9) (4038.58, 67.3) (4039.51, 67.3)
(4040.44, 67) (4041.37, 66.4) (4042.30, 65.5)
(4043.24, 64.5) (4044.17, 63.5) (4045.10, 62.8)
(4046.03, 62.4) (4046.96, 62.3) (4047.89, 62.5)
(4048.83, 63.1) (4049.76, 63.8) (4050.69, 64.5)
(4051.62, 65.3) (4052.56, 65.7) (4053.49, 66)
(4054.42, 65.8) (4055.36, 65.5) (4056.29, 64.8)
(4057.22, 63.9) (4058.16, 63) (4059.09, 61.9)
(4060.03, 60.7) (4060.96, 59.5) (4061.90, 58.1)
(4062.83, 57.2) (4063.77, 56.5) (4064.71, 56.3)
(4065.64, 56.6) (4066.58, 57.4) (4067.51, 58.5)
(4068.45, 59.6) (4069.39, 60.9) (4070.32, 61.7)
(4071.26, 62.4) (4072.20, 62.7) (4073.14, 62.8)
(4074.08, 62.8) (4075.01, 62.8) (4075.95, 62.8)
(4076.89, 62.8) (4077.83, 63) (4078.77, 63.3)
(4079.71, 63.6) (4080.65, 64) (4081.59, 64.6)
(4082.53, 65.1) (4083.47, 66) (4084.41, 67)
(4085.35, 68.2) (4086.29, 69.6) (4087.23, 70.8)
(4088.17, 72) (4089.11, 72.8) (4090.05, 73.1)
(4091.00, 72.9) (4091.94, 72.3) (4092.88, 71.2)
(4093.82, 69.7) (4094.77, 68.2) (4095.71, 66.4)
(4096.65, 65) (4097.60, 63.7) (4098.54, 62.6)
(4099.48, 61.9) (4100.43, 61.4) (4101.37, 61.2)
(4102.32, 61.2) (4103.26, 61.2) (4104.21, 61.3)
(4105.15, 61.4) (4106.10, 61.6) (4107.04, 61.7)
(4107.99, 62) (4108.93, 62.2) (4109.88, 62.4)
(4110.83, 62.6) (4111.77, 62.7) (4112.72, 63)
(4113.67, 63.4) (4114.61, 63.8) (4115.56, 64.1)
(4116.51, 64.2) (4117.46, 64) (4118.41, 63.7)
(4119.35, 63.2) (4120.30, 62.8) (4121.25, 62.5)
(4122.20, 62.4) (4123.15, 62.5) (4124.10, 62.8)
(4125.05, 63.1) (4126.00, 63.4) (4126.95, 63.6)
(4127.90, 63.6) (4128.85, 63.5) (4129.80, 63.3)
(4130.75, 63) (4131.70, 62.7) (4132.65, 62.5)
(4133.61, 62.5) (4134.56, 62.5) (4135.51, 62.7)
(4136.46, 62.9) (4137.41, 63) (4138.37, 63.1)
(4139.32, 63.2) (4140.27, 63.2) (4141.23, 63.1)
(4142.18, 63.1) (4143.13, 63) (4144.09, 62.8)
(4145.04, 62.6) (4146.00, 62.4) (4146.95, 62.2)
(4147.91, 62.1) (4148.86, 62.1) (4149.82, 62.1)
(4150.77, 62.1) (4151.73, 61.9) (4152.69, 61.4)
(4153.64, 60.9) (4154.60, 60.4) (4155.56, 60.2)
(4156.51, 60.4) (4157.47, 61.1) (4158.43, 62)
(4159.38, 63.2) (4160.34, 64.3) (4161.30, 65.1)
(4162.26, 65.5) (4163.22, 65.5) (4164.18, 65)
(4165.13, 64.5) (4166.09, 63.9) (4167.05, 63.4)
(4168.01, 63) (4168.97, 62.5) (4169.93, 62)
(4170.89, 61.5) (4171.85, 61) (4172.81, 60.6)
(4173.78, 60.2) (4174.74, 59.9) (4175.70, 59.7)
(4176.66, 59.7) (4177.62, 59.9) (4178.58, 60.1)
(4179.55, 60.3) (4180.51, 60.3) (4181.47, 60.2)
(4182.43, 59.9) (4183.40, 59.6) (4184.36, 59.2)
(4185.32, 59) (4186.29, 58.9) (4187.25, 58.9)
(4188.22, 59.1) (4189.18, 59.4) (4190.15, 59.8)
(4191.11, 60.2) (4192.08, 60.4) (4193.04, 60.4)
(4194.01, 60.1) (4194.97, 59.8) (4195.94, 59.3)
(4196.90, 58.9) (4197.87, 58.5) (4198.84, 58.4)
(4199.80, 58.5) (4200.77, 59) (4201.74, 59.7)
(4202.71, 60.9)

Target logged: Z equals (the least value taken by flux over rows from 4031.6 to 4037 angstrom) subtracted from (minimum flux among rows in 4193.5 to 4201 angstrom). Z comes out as -6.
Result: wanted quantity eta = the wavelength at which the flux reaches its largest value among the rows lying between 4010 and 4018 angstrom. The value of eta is 4017.25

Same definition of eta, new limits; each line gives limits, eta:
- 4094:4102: 4094.77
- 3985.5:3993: 3985.92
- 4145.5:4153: 4146.00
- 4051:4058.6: 4053.49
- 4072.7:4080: 4079.71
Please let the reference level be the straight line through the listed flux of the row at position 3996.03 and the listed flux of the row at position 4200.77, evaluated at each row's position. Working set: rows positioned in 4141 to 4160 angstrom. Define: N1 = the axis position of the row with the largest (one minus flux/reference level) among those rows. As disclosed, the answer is 4155.56 angstrom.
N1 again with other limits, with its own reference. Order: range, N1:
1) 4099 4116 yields 4101.37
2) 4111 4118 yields 4111.77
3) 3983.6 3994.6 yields 3989.60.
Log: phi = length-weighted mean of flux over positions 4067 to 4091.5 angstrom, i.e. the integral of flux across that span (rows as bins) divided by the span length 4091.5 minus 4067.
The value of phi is 65.2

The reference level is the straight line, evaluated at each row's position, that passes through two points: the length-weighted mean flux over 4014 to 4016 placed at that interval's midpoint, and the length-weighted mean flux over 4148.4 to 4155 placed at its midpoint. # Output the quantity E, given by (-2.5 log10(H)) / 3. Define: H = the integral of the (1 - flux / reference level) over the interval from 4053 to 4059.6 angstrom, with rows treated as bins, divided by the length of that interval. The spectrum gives 1.6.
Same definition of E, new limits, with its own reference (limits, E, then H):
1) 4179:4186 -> 1.7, 0.01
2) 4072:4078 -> 1.3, 0.03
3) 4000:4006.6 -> 1.1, 0.05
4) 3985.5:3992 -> 0.7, 0.14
